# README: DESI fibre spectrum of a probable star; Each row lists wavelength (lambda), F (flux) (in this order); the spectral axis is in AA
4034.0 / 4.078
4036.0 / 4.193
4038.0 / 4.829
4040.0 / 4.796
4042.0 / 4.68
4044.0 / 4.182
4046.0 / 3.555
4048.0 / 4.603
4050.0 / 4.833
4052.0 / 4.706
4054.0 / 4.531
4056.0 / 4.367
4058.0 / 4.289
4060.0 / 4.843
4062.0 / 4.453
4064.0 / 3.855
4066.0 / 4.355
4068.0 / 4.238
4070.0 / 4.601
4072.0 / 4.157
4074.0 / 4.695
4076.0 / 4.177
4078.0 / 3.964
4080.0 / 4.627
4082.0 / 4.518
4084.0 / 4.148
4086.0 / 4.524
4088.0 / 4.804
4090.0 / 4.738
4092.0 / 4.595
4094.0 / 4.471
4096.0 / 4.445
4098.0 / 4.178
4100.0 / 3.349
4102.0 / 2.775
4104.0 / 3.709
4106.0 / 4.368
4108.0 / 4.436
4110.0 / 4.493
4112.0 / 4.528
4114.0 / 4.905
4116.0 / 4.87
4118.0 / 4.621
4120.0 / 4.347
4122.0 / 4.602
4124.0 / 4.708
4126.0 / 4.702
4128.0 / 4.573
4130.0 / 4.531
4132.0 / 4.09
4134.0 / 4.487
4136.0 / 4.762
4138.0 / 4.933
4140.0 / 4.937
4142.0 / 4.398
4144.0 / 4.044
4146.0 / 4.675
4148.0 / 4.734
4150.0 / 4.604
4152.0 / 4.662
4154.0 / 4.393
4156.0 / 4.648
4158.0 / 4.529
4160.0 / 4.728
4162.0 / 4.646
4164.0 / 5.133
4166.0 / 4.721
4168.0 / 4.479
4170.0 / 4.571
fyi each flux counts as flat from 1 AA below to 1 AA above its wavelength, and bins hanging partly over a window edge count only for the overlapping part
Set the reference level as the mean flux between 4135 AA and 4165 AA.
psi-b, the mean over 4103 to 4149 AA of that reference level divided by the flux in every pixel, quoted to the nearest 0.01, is 1.03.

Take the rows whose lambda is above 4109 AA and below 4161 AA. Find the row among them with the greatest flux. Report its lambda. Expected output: 4140.0 AA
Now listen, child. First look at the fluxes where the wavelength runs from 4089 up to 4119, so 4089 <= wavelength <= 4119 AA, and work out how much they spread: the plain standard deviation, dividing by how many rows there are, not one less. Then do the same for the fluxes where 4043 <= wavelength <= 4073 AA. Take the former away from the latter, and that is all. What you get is -0.23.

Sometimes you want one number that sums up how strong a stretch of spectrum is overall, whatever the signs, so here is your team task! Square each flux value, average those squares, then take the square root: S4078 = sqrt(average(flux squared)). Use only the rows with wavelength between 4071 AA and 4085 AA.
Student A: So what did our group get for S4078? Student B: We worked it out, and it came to 4.33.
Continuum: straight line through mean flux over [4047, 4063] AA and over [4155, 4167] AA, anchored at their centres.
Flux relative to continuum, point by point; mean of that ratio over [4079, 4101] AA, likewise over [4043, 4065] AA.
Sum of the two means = 1.91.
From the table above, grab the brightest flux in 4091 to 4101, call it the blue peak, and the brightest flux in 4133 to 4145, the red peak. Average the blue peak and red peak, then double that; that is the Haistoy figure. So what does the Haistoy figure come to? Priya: 9.53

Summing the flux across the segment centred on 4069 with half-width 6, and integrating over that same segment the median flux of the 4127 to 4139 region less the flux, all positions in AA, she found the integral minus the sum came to -23.1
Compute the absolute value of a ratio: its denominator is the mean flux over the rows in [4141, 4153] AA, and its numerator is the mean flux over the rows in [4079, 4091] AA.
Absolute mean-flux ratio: 1.01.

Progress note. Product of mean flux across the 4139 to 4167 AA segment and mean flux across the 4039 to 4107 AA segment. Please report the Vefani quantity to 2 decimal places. 20.05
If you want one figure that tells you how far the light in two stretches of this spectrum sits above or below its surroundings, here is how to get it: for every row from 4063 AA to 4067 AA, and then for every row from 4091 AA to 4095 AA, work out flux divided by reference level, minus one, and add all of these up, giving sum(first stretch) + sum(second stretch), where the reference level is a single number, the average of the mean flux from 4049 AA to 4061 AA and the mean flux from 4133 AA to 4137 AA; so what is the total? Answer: -0.25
